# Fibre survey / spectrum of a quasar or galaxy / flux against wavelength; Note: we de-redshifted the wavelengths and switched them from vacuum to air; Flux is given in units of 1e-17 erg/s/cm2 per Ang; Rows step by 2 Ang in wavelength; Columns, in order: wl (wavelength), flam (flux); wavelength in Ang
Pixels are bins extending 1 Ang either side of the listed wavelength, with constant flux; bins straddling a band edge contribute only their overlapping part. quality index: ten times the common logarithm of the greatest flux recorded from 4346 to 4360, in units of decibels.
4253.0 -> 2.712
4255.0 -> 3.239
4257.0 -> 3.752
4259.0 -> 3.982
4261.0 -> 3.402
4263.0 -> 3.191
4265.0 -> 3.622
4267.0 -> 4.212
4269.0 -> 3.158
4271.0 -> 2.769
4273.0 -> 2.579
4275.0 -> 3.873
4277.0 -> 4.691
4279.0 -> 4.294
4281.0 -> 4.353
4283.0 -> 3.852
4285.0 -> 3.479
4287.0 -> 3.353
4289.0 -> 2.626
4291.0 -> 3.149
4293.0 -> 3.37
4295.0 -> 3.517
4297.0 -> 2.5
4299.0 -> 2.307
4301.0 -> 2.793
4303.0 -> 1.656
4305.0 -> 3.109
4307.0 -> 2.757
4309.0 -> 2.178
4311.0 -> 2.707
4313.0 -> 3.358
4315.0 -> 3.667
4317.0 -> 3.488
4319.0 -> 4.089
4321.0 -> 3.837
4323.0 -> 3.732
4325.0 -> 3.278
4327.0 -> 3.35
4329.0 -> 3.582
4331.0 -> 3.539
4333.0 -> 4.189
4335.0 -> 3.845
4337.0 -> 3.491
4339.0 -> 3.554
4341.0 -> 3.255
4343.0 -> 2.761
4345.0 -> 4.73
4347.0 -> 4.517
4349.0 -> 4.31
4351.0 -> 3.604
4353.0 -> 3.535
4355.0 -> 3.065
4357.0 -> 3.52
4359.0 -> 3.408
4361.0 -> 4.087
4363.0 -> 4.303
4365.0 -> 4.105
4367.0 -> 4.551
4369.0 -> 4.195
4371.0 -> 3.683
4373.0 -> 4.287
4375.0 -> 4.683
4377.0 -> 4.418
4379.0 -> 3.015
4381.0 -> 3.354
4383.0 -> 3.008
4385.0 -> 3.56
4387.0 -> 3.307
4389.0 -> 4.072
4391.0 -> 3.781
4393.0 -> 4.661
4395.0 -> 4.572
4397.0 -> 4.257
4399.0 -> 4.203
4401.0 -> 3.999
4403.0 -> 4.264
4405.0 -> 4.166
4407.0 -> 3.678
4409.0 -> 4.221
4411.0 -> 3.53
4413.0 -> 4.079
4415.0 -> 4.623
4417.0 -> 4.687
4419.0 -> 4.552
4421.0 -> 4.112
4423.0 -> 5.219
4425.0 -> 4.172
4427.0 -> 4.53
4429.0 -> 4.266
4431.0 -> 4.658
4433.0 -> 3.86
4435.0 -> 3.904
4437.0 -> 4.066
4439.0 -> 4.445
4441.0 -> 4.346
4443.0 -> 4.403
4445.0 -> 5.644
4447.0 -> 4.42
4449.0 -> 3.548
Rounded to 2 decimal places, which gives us 6.55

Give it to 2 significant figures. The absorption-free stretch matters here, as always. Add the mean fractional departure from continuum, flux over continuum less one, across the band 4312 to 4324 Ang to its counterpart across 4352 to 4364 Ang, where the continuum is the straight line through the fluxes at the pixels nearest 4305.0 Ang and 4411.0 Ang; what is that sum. 0.27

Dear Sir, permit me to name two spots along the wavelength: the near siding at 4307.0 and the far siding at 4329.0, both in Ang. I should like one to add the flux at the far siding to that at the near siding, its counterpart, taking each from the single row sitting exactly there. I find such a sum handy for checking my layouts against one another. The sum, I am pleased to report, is 6.3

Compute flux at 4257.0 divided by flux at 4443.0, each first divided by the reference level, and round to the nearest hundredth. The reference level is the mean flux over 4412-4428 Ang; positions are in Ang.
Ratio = 0.85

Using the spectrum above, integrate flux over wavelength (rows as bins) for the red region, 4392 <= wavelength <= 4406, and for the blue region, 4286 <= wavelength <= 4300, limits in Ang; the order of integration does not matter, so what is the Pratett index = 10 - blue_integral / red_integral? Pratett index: 9.31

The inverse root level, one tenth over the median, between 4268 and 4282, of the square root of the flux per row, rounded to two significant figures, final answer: 0.051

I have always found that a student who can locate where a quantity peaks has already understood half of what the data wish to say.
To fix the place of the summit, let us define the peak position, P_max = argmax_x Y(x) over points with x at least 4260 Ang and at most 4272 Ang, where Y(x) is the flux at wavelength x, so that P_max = 4267.0 Ang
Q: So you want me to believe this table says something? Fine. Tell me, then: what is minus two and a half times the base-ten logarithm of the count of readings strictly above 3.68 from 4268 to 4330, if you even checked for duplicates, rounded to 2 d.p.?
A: -2.26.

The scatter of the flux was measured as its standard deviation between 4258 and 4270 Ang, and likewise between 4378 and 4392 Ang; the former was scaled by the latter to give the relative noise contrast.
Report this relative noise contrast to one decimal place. 1.1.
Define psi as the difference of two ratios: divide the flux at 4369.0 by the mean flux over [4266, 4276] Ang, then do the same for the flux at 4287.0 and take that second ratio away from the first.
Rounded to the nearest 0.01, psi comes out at 0.25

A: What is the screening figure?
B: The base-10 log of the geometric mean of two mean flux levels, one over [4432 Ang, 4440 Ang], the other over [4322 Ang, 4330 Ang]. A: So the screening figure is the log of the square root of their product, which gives 0.576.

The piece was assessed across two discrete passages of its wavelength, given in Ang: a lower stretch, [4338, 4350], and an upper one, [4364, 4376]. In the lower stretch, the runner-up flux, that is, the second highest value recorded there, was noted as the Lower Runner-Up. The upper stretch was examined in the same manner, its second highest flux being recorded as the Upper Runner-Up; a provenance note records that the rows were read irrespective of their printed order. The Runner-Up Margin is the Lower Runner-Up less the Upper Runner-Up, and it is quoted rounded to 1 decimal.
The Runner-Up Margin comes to 0.0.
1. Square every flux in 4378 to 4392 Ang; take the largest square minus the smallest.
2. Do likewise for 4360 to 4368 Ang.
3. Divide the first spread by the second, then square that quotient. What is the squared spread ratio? 3.5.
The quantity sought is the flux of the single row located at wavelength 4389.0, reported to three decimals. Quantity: 4.072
